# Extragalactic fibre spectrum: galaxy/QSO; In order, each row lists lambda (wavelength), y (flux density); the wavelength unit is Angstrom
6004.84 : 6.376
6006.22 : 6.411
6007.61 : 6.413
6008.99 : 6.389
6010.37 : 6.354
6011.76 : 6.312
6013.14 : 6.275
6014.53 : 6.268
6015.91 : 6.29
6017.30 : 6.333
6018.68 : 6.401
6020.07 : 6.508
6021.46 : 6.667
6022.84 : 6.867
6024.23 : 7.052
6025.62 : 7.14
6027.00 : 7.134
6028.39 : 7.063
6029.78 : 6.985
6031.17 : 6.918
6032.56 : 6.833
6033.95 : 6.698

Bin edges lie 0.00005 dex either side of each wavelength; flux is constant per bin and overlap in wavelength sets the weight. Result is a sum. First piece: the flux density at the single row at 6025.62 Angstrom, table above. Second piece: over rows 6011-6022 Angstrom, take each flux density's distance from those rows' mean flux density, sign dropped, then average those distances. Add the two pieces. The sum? 7.25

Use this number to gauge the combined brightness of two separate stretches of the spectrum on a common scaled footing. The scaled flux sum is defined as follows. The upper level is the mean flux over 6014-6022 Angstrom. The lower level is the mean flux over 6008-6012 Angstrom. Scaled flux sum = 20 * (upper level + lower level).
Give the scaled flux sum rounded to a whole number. 255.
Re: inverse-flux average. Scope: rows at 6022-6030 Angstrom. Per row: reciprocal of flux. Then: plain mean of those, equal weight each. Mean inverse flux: 0.142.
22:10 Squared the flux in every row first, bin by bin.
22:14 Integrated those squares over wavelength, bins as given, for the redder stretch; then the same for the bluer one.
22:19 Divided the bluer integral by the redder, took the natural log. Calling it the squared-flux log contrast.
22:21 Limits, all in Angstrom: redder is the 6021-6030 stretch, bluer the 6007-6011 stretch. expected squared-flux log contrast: -1.0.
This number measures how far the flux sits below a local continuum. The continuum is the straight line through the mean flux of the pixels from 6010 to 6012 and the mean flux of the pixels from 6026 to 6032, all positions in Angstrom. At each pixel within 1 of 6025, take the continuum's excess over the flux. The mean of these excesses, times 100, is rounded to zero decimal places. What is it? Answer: -23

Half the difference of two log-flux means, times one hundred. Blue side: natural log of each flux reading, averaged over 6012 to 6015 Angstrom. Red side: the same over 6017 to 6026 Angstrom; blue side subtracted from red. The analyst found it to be 3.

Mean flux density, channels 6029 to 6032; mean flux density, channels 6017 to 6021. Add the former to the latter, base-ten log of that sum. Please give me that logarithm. 1.126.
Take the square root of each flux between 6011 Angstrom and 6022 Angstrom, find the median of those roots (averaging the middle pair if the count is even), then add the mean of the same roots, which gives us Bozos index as 5.04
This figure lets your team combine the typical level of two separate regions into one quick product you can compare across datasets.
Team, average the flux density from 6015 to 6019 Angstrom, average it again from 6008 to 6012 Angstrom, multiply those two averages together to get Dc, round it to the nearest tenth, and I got 40.3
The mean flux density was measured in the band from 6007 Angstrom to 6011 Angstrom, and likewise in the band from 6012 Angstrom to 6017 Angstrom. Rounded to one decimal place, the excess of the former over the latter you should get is 0.1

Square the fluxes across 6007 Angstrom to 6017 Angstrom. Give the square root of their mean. 6.33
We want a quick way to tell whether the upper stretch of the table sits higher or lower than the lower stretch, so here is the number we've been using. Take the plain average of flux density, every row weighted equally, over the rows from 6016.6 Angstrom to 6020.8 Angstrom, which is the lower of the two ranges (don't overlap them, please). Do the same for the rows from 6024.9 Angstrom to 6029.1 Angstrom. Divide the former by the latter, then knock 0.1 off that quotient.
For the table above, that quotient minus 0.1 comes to 0.80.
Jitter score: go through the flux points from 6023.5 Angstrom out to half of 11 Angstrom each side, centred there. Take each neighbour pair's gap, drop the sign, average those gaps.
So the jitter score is 0.12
